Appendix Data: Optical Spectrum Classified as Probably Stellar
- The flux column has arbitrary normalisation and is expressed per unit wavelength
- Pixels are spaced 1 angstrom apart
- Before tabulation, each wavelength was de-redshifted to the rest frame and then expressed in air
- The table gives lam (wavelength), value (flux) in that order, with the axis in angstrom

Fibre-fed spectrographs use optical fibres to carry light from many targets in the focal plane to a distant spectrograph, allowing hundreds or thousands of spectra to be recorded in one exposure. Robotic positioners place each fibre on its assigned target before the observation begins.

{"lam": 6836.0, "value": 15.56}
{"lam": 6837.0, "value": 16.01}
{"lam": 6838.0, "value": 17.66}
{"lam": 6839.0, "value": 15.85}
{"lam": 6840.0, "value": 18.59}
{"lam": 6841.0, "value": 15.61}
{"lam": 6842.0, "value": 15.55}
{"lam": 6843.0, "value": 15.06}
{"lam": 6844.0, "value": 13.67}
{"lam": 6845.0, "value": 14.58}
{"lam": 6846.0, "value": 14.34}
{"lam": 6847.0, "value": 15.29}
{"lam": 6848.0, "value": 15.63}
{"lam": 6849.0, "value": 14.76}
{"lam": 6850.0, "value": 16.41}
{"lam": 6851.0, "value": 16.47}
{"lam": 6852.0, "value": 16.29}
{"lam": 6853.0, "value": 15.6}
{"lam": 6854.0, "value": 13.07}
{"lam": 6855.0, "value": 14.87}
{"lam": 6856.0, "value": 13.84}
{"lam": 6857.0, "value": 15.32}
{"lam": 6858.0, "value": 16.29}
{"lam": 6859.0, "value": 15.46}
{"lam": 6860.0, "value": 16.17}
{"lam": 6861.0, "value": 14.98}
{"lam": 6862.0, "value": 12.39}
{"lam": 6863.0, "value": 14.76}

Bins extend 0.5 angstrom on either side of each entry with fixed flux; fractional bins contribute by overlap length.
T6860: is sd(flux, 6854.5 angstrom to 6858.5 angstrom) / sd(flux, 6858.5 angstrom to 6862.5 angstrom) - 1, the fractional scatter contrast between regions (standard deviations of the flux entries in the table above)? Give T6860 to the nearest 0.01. -0.38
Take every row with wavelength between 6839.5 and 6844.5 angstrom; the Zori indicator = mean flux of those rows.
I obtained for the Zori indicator 15.7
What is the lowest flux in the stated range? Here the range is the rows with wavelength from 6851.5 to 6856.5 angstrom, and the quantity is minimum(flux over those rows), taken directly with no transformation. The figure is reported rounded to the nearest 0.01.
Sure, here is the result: 13.07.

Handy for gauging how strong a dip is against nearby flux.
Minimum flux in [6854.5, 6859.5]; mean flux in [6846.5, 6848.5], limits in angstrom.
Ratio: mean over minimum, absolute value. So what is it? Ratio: 1.12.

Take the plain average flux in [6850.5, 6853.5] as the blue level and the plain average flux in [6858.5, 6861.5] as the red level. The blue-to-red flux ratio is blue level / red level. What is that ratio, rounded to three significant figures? 1.04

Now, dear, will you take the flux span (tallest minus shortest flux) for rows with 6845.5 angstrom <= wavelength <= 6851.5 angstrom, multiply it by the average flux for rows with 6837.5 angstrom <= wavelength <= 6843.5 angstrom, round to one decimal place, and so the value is 34.9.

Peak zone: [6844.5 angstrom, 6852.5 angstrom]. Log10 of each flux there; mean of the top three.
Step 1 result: 1.21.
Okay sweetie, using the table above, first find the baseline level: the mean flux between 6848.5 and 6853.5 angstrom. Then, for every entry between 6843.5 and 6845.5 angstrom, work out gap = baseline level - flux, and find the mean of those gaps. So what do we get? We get 1.8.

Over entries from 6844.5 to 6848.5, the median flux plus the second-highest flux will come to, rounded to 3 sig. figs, 30.2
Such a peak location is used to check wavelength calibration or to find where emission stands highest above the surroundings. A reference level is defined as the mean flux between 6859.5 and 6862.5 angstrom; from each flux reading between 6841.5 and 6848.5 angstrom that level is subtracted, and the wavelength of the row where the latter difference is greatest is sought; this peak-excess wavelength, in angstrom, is 6848.0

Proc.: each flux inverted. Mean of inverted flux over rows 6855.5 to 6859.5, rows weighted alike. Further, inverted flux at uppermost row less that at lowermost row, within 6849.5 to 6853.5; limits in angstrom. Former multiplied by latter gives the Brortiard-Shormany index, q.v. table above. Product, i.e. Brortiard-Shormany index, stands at 0.0002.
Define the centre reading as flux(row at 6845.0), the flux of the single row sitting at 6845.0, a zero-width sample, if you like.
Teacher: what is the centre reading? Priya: 14.58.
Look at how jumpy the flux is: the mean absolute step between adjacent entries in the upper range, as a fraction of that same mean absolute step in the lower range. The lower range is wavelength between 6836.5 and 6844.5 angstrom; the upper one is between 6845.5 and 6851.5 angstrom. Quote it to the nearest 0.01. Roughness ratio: 0.49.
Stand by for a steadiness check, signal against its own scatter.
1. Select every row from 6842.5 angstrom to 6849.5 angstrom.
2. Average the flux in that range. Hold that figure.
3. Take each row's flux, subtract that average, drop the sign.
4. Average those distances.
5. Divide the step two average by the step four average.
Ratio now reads 30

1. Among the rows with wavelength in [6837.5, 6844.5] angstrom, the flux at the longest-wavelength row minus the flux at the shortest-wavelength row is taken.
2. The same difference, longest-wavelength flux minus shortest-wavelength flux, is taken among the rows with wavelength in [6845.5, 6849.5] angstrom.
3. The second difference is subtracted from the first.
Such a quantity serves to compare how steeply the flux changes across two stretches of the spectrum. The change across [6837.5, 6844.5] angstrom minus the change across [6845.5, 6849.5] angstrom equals -4.4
